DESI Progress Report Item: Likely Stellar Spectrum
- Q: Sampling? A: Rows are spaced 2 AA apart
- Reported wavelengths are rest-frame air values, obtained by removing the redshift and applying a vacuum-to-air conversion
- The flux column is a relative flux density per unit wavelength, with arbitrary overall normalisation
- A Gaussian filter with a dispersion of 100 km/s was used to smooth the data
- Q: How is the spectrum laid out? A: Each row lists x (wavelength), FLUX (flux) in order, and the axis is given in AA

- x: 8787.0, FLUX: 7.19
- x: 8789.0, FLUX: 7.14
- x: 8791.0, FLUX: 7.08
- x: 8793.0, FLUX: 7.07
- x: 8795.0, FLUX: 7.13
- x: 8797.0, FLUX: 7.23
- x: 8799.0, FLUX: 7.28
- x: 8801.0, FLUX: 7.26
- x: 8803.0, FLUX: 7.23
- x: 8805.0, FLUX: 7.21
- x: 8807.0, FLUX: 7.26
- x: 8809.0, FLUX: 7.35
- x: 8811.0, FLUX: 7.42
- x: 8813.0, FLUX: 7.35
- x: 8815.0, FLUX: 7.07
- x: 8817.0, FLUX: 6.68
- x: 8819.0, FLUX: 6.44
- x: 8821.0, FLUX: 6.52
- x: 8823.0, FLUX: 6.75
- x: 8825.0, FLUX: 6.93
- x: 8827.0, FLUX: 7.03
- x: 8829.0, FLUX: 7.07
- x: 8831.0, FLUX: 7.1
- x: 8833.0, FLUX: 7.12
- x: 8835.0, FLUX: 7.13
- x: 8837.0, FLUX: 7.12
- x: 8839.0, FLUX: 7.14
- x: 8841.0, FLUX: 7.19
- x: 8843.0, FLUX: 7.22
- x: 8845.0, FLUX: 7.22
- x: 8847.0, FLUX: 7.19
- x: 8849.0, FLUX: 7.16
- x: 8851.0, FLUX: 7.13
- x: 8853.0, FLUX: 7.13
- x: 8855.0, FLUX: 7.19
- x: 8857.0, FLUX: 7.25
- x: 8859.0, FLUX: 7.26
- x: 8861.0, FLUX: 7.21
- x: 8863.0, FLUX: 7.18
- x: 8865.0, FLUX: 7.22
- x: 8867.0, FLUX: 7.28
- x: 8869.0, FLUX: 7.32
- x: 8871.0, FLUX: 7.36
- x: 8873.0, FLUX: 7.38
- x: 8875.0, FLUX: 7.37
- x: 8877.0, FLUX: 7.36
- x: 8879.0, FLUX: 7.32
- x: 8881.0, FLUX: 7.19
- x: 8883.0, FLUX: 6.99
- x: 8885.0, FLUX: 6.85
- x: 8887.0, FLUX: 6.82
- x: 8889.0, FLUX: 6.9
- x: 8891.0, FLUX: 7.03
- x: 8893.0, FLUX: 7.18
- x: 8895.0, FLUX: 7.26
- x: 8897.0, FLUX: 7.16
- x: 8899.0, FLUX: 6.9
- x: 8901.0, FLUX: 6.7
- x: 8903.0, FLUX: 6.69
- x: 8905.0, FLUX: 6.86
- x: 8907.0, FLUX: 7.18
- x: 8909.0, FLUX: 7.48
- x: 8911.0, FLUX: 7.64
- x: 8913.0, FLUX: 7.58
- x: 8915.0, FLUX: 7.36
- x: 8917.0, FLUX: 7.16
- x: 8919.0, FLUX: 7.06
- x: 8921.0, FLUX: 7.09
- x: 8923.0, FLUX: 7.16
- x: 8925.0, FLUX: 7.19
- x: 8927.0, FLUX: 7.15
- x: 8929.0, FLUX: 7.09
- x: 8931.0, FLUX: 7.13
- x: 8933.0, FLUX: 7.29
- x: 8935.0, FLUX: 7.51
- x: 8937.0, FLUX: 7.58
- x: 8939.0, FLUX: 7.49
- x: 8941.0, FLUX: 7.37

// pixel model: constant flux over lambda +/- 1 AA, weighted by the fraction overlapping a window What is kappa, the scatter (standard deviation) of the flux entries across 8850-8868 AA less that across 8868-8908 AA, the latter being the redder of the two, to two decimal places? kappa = -0.18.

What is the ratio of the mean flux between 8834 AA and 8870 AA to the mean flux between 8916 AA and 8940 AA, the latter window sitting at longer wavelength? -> 0.99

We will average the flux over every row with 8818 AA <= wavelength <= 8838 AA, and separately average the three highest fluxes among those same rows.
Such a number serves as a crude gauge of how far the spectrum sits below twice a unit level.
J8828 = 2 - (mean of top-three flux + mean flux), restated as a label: -12.0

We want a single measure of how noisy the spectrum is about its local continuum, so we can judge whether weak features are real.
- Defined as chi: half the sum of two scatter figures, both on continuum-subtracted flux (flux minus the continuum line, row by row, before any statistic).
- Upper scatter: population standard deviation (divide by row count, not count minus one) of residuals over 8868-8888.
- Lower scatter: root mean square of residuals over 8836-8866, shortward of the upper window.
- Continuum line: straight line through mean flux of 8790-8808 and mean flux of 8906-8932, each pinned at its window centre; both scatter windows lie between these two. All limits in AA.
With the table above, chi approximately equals 0.133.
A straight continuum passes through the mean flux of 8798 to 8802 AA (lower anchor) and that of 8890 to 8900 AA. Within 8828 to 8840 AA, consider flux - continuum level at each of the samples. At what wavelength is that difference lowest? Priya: 8829.0 AA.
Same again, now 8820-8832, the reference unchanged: 8821.0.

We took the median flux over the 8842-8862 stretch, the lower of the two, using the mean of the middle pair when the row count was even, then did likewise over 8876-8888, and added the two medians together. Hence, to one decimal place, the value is 14.3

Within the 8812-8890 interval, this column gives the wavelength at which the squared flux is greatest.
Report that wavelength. 8873.0 AA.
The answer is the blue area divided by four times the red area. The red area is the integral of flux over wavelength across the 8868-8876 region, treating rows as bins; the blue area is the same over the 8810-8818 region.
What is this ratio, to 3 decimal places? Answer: 0.242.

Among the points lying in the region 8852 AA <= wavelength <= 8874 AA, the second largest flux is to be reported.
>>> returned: 7.36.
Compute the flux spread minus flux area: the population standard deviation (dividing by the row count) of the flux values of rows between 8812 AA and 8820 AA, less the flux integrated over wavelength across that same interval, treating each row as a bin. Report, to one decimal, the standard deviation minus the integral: -54.7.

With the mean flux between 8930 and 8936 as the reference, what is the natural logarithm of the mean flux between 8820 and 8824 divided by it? -0.10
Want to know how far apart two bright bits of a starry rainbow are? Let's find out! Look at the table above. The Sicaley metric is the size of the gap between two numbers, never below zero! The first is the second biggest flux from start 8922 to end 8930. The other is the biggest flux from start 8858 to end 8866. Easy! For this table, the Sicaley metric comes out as 0.10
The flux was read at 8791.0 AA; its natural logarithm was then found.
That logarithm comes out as 1.96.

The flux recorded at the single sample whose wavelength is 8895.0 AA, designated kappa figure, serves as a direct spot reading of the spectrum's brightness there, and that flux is 7.26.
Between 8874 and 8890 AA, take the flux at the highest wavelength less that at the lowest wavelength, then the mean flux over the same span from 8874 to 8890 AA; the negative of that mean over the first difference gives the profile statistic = 15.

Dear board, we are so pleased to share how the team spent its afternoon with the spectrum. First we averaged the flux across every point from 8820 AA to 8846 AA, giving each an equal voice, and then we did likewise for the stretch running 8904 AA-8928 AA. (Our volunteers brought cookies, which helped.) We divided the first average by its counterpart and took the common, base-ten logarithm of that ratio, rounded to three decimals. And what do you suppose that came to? -0.012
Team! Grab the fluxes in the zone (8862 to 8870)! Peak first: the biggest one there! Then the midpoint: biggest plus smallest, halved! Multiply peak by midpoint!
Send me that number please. 53.1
